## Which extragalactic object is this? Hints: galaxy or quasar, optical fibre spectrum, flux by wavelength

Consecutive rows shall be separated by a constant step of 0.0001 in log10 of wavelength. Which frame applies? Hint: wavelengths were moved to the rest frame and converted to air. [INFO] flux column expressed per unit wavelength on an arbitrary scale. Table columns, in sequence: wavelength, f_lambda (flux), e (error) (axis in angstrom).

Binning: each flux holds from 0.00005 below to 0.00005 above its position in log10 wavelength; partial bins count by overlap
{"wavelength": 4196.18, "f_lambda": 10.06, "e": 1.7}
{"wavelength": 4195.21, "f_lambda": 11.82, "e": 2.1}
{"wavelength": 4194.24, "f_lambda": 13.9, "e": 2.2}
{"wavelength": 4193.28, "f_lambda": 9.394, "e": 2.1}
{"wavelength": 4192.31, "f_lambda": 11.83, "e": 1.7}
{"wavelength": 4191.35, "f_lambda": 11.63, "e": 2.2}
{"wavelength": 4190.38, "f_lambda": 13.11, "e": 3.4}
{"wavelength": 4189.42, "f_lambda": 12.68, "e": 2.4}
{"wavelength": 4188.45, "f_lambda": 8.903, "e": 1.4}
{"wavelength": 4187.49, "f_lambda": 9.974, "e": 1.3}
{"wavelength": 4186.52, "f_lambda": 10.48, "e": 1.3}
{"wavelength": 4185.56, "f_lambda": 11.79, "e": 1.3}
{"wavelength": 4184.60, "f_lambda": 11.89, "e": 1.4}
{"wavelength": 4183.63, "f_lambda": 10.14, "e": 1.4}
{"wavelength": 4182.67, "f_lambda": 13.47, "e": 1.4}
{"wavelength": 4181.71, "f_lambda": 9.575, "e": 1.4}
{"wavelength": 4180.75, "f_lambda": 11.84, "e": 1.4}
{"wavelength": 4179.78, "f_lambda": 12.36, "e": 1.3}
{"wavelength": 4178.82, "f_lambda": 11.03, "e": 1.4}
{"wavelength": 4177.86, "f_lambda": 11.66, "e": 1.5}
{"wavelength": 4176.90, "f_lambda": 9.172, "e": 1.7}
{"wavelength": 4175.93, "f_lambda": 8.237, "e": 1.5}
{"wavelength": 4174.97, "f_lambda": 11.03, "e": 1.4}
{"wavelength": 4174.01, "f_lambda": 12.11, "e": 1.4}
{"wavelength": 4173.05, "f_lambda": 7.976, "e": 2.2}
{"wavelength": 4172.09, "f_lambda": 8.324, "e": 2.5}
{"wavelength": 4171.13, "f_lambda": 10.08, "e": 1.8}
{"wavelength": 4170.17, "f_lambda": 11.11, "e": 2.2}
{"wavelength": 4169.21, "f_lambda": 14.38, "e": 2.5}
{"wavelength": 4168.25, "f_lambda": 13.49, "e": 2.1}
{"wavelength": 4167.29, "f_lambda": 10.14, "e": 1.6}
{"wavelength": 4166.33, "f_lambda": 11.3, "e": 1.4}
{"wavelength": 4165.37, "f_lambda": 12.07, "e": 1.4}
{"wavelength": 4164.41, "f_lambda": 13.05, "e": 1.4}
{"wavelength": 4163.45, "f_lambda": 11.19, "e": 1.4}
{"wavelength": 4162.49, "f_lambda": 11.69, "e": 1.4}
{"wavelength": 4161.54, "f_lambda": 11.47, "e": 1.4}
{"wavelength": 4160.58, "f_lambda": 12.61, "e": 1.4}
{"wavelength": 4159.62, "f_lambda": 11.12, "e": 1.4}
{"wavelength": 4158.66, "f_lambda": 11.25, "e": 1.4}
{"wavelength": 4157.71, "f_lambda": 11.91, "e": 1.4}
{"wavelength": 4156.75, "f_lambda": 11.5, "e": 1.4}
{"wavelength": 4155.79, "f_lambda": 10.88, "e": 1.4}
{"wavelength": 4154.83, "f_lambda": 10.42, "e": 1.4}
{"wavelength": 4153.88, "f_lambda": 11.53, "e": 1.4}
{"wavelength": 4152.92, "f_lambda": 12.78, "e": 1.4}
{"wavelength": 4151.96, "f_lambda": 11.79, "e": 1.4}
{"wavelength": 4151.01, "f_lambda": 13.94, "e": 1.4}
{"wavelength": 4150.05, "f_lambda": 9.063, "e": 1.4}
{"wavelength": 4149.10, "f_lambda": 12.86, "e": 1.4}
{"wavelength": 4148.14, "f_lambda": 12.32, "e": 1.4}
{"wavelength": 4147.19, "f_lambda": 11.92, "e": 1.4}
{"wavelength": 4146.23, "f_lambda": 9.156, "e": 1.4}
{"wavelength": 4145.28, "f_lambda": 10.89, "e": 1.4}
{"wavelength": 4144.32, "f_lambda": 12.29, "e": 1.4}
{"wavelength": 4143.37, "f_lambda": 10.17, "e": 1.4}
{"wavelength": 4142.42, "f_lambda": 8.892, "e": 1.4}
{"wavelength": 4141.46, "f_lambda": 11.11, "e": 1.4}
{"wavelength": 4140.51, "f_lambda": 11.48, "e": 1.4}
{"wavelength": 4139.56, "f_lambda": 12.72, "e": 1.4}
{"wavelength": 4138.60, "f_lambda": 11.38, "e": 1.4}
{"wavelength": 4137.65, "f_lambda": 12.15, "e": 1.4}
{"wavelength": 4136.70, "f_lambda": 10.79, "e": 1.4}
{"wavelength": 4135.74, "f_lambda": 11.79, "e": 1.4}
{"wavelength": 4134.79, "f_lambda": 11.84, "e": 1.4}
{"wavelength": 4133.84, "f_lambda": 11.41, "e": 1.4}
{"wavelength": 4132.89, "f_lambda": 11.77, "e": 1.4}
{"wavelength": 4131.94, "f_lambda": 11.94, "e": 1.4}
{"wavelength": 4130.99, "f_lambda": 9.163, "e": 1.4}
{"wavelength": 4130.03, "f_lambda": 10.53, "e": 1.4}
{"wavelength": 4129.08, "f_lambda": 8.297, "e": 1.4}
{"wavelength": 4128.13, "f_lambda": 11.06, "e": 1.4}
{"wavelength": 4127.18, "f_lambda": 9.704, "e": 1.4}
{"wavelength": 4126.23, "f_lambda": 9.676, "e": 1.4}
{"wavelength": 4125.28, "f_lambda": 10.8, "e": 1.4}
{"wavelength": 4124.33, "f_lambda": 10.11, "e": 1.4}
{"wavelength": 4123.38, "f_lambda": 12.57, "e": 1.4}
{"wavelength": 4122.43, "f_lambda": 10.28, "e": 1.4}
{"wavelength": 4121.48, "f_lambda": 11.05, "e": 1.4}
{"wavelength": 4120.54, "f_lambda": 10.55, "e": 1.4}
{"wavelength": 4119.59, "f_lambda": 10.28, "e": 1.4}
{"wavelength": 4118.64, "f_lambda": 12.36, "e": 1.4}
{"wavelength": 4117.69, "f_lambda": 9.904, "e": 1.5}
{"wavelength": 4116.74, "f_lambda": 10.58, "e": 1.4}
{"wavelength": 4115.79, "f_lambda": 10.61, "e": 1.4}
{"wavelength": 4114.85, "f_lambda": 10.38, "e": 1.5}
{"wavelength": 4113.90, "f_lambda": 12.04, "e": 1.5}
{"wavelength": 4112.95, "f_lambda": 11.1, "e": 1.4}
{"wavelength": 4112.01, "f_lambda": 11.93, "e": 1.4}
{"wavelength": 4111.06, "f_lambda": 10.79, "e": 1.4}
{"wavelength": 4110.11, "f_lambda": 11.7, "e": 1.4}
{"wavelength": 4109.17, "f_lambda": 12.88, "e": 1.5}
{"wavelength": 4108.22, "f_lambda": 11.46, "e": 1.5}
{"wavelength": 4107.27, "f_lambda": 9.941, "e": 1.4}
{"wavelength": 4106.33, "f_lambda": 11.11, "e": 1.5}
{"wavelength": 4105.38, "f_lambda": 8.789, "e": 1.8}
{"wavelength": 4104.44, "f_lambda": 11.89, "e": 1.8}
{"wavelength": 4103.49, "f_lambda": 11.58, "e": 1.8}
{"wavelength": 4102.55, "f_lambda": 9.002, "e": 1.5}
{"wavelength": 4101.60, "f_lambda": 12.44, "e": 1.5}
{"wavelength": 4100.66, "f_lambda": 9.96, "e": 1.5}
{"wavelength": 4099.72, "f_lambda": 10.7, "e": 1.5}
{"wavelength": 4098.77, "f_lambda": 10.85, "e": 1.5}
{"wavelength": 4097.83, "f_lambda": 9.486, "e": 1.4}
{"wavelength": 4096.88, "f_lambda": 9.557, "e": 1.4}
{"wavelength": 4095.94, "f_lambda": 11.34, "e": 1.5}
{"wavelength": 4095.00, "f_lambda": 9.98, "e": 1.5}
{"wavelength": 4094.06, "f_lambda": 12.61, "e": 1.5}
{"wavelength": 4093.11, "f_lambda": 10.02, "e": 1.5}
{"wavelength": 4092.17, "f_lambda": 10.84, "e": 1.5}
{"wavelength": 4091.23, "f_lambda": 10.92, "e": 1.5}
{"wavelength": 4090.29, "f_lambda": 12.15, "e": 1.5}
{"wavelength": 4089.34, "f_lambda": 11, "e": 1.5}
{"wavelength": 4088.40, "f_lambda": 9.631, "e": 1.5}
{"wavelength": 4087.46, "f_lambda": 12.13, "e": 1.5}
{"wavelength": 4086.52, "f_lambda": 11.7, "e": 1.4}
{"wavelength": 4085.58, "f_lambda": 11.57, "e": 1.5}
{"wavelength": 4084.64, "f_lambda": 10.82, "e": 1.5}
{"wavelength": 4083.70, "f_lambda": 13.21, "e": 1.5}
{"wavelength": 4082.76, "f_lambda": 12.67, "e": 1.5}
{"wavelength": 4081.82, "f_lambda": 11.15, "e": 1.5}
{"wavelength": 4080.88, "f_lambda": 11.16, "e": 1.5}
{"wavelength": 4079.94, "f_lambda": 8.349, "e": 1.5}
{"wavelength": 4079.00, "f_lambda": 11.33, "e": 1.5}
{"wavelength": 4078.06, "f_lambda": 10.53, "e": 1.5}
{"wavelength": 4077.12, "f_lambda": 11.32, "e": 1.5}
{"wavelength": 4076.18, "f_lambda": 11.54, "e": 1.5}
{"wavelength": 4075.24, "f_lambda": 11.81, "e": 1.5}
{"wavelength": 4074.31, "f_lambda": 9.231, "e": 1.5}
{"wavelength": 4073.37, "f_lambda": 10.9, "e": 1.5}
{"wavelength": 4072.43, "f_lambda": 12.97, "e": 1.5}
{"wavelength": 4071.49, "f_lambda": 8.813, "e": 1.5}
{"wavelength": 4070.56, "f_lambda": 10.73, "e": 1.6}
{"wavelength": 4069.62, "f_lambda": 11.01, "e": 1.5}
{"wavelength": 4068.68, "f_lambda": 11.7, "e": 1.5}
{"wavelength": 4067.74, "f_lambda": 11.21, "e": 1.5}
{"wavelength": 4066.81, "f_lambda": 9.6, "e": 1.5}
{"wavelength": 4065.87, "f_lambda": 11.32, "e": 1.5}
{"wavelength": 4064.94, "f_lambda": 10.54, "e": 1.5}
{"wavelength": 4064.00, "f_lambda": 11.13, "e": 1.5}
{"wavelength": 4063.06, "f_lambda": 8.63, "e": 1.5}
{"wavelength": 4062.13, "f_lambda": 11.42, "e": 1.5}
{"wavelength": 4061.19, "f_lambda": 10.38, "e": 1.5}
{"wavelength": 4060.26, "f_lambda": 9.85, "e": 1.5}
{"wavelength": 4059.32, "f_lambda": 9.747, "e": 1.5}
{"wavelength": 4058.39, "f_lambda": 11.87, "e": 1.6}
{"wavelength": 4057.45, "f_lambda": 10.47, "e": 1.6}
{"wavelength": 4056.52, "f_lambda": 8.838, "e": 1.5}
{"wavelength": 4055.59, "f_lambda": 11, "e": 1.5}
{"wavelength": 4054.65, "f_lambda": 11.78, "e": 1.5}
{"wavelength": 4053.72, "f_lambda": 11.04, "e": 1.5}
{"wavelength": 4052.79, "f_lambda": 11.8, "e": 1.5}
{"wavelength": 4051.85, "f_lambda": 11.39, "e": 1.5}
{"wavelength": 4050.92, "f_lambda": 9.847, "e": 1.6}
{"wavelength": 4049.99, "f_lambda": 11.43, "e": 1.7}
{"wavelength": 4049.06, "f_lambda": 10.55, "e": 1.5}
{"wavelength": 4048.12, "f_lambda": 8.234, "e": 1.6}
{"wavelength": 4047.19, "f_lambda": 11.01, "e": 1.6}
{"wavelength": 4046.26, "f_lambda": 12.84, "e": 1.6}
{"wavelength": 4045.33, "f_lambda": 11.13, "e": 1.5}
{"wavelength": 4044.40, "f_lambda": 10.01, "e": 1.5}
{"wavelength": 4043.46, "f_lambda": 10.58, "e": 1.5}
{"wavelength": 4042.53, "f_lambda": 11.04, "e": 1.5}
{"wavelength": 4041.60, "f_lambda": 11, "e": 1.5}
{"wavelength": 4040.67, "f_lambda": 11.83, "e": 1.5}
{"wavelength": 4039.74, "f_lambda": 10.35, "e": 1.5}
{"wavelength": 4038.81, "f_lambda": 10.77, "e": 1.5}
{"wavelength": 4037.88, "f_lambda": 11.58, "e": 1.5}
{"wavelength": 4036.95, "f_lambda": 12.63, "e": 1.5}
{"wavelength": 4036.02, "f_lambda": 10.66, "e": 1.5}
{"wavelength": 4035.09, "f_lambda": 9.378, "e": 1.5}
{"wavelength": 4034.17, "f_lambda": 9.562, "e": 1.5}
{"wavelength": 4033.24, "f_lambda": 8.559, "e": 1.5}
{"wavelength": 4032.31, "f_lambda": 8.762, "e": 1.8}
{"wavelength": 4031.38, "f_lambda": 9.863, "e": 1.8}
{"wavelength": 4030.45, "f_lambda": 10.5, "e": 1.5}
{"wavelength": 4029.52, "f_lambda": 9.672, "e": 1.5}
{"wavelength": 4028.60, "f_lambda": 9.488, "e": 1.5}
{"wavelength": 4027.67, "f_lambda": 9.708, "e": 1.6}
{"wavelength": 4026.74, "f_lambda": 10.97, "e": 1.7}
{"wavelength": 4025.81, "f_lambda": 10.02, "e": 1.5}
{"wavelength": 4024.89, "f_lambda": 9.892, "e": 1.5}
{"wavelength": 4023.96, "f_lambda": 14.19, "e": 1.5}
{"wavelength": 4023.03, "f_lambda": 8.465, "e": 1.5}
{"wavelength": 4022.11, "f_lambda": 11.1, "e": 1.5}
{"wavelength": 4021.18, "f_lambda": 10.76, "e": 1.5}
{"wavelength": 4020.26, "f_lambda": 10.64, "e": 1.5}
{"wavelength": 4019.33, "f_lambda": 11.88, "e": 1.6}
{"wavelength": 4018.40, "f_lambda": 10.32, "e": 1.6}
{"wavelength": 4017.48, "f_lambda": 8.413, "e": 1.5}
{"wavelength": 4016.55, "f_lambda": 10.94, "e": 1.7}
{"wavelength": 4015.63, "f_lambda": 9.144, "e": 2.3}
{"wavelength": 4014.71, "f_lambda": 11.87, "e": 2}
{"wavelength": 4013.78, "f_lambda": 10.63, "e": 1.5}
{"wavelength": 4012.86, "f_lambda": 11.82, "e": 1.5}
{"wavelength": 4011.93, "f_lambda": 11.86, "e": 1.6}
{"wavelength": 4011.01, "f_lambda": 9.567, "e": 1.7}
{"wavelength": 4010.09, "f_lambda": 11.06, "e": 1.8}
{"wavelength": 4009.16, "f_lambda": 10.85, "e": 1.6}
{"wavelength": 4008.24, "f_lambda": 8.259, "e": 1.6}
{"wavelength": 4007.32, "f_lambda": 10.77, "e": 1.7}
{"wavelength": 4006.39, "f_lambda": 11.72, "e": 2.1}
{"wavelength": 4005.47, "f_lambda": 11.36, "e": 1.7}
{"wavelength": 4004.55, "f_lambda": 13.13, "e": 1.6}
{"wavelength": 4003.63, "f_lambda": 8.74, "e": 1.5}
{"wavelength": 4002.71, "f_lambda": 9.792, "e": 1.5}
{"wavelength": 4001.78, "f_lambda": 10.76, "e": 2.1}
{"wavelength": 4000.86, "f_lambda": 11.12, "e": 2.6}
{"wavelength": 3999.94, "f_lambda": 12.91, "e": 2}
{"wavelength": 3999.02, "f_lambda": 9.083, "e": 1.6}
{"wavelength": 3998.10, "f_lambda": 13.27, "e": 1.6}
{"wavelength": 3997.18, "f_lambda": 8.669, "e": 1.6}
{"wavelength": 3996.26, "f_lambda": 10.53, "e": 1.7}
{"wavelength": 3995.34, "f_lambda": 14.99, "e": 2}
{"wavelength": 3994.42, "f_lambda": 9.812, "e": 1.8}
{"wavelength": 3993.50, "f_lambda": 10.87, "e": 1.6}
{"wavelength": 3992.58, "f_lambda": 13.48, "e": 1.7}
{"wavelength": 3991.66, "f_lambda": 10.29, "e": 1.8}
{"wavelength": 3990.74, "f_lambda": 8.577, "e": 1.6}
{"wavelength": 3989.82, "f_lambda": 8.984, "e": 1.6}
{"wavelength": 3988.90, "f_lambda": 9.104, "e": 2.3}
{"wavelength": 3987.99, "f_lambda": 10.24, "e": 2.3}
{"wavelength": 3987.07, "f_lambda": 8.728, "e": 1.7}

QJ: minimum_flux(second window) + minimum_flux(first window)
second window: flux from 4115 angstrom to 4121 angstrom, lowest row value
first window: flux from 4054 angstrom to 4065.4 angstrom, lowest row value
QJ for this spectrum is 18.5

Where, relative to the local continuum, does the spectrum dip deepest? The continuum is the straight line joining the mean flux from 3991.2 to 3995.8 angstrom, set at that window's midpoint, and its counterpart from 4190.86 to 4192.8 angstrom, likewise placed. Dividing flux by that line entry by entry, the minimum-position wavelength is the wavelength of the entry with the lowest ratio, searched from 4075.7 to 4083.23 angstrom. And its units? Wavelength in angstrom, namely 4079.94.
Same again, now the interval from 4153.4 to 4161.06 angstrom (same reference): 4154.83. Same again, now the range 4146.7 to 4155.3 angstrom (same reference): 4150.05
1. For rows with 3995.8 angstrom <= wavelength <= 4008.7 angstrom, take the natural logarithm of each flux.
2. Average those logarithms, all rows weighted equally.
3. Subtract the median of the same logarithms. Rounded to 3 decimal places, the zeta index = -0.015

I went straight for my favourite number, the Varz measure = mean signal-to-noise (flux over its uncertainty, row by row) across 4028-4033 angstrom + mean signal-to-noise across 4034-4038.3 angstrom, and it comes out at 13.2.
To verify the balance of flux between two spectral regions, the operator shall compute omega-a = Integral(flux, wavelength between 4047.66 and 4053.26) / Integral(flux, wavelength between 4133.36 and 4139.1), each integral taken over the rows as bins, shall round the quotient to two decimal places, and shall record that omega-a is 0.89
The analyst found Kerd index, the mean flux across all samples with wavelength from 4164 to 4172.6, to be 11.5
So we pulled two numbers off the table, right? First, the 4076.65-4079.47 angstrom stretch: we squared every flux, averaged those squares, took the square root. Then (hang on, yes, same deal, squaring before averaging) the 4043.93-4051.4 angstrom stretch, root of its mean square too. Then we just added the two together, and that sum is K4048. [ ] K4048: 21.8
